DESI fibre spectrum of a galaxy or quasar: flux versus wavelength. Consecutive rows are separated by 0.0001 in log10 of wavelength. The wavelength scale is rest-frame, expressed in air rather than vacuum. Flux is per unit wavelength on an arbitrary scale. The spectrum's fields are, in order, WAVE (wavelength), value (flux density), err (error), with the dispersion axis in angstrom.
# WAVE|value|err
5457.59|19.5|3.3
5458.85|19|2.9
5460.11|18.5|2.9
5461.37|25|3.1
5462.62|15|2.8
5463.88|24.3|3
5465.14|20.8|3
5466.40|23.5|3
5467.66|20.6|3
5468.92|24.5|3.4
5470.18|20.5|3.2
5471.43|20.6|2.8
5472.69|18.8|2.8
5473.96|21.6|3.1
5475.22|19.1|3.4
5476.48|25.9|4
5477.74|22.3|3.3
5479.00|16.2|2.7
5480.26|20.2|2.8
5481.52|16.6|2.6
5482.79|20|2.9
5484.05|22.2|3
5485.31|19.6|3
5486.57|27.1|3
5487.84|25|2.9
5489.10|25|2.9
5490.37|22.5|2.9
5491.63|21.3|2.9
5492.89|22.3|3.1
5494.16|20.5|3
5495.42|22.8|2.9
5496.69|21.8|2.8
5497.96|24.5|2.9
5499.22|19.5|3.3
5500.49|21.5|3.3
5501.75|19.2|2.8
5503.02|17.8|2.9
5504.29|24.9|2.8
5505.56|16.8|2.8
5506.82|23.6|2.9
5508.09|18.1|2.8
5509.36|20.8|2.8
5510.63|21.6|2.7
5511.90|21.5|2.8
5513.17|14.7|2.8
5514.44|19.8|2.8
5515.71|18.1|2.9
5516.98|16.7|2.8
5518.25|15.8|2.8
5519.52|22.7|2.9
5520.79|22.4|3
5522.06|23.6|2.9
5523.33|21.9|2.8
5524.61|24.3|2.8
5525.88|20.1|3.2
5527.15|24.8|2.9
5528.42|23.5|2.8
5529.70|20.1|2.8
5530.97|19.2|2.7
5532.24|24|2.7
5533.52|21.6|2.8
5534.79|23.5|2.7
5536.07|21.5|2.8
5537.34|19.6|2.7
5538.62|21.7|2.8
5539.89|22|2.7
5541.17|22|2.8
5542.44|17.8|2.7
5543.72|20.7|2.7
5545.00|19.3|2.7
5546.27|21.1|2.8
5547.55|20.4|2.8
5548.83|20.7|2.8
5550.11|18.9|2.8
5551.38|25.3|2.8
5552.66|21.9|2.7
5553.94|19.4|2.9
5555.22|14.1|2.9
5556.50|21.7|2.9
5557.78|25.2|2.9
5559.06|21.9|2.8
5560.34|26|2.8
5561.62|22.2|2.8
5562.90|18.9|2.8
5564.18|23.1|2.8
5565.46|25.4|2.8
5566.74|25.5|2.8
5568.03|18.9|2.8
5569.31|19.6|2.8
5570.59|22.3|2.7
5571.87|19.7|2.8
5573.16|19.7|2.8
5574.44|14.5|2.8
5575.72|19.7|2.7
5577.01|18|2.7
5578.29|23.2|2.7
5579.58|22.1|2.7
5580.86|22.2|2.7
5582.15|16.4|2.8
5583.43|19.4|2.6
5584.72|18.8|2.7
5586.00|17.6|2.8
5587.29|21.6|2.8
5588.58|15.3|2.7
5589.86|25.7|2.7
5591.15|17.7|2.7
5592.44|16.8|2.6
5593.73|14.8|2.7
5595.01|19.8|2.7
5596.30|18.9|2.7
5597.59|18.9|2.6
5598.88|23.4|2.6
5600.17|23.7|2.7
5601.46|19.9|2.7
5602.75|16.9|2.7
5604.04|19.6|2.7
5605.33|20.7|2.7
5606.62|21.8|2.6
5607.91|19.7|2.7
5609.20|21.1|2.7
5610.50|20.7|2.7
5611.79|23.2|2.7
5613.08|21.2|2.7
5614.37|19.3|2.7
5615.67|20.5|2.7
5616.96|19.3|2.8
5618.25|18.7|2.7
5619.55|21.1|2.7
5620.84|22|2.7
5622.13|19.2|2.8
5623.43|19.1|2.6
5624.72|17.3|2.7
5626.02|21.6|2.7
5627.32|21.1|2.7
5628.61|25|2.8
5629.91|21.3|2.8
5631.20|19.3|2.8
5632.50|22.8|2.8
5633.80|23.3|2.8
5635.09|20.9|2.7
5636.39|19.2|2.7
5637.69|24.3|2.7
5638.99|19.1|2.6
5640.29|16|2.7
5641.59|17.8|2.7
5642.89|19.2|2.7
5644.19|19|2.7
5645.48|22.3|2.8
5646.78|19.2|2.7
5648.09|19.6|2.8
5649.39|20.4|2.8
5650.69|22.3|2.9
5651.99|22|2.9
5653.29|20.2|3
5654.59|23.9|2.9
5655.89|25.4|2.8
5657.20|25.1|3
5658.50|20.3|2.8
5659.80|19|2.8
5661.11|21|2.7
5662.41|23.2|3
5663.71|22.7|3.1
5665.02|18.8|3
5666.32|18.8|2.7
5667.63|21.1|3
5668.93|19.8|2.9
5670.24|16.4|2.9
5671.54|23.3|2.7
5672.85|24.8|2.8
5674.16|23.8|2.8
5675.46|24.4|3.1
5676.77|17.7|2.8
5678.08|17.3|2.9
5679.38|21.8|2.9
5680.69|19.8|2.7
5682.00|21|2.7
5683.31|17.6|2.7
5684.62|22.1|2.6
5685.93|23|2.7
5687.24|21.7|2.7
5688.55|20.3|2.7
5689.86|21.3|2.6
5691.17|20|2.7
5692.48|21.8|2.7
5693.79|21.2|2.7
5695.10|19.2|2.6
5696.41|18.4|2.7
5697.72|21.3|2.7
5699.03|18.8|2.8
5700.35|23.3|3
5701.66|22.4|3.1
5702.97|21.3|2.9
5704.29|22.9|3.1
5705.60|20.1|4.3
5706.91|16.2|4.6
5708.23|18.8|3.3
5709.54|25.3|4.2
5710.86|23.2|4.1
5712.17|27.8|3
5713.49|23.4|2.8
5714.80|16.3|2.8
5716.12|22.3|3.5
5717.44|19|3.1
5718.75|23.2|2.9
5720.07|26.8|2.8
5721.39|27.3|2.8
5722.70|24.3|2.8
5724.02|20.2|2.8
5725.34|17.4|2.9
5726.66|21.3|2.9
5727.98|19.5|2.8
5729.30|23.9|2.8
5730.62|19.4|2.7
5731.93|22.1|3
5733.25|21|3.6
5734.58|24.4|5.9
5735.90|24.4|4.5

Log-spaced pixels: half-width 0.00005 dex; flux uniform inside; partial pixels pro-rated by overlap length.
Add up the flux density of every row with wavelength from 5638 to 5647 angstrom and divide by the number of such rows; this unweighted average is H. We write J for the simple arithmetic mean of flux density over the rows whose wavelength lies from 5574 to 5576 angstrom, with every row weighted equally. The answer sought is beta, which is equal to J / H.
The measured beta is 0.9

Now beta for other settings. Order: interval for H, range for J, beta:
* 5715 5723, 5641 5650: 0.8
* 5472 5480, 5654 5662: 1.1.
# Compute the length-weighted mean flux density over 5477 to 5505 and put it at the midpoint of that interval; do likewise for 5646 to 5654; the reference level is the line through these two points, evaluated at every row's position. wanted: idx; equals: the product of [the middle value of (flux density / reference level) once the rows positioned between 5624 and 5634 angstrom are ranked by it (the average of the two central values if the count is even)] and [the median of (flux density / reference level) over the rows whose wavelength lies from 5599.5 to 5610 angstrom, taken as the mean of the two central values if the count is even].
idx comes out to 1.00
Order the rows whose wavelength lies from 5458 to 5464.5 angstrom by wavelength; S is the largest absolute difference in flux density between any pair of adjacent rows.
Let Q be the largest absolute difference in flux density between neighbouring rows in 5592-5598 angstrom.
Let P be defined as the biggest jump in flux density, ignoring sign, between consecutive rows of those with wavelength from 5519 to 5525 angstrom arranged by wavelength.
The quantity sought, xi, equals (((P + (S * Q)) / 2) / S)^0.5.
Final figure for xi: 1.6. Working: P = 2.4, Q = 5.0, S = 10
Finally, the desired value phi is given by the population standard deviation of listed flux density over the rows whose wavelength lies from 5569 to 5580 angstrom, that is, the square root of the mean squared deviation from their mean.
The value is 2.5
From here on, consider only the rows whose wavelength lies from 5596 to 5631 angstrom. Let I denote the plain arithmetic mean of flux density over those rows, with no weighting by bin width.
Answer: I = 20.6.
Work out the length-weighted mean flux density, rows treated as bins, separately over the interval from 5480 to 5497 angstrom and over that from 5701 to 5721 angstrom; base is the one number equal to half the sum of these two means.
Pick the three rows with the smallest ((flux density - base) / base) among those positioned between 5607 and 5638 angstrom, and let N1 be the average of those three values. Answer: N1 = -0.16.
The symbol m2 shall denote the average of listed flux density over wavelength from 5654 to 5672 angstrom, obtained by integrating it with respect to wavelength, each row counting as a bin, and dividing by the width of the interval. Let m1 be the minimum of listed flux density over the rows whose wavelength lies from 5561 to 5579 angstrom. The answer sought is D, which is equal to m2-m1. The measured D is 6.8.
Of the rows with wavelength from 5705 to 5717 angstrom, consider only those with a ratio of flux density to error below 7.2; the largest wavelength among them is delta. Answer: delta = 5716.12 angstrom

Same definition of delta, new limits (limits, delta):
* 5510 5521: 5518.25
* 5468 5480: 5479.00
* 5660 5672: 5670.24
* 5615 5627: 5624.72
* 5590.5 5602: 5596.30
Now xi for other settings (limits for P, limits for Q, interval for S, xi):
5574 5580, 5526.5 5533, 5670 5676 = 1.7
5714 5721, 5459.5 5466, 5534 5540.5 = 2.5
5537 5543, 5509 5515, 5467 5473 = 2.0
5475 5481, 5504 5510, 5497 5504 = 2.2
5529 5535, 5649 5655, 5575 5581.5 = 1.5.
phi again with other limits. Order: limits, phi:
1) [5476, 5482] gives 3.6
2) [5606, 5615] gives 1.2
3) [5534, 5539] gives 1.4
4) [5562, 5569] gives 3.0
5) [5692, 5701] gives 1.7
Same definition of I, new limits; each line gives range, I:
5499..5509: 20.2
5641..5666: 21.1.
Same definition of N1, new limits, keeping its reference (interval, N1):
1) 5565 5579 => -0.22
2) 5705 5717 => -0.22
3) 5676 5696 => -0.20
